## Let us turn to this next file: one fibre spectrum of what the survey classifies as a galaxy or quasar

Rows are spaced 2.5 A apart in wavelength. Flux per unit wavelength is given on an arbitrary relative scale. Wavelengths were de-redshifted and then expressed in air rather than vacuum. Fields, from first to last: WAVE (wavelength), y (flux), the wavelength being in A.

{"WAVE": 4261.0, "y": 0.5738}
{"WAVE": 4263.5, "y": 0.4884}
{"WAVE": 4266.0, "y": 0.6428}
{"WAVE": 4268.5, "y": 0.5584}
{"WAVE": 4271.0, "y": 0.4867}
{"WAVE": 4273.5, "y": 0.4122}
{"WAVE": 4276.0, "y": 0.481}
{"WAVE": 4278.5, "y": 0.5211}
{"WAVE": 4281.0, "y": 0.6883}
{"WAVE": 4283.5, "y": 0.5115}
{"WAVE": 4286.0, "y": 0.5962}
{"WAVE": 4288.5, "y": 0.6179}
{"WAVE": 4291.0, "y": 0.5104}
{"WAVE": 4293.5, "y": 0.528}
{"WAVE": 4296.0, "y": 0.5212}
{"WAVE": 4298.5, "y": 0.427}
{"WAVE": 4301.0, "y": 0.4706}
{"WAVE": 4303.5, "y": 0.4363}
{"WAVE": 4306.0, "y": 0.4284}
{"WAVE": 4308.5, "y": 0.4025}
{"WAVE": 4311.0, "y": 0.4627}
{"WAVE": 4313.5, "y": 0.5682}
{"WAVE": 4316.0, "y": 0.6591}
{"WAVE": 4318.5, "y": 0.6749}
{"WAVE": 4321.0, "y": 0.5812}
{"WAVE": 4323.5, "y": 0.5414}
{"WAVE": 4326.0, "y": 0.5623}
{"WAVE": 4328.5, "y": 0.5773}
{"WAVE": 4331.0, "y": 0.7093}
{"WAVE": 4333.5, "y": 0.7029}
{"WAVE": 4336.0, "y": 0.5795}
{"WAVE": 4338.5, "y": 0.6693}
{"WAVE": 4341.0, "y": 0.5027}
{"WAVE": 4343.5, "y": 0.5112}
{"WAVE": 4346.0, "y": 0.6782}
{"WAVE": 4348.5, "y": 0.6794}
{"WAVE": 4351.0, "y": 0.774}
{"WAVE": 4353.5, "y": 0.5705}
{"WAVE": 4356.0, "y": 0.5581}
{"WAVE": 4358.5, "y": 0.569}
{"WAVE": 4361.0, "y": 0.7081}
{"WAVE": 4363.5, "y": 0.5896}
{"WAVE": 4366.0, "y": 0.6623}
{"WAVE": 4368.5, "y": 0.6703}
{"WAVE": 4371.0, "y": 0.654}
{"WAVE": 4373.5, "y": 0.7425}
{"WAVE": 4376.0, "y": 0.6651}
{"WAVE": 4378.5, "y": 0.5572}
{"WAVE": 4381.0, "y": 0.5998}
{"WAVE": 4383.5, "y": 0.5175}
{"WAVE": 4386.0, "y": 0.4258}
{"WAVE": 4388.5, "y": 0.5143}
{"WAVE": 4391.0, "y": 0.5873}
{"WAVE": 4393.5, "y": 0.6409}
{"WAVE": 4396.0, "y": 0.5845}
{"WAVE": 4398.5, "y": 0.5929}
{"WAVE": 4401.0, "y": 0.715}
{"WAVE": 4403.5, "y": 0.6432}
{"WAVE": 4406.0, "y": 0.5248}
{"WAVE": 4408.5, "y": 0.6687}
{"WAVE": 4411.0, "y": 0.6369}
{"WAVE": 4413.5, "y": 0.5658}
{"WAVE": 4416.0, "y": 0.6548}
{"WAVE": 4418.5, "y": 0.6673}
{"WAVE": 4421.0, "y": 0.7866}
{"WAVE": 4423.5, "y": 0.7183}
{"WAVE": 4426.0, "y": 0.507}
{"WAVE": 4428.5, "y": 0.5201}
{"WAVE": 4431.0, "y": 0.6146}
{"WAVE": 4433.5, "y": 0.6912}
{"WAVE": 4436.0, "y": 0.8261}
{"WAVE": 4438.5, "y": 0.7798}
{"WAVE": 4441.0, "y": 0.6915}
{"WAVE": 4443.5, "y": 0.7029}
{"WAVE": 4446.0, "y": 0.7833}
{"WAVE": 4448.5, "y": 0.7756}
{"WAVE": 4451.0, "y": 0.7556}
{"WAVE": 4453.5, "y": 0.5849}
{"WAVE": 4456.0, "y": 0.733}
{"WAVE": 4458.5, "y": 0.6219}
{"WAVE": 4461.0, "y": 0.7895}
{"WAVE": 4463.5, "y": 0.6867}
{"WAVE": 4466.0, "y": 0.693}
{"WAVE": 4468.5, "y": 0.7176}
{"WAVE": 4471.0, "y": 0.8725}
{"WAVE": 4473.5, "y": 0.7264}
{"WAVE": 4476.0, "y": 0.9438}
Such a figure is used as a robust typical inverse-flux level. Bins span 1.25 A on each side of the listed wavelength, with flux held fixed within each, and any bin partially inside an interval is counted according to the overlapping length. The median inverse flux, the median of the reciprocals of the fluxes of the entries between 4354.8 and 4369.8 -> 1.60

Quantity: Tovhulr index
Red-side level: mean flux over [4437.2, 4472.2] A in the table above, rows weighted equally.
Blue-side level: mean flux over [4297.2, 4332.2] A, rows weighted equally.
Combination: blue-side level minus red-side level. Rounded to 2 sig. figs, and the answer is -0.19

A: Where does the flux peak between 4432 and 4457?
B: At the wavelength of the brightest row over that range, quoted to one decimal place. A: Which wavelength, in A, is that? 4436.0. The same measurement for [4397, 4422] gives 4421.0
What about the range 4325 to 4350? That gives 4331.0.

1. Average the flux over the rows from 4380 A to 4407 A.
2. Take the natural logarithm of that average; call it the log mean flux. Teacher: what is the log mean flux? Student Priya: -0.55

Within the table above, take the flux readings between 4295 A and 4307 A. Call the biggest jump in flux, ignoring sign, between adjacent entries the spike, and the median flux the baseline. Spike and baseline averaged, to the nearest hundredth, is 0.27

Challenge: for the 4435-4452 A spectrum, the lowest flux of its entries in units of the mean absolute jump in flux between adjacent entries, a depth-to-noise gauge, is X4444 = 16.3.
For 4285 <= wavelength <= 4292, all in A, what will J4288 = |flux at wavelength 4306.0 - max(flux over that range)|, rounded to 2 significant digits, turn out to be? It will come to 0.19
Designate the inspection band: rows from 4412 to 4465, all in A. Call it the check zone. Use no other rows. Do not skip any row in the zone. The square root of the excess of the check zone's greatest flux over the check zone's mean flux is 0.371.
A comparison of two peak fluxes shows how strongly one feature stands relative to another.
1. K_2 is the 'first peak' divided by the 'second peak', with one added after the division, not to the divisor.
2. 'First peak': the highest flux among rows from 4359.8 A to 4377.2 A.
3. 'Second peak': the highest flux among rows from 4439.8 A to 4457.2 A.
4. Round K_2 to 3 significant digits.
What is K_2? 1.95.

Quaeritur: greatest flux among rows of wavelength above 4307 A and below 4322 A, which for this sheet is 0.6749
